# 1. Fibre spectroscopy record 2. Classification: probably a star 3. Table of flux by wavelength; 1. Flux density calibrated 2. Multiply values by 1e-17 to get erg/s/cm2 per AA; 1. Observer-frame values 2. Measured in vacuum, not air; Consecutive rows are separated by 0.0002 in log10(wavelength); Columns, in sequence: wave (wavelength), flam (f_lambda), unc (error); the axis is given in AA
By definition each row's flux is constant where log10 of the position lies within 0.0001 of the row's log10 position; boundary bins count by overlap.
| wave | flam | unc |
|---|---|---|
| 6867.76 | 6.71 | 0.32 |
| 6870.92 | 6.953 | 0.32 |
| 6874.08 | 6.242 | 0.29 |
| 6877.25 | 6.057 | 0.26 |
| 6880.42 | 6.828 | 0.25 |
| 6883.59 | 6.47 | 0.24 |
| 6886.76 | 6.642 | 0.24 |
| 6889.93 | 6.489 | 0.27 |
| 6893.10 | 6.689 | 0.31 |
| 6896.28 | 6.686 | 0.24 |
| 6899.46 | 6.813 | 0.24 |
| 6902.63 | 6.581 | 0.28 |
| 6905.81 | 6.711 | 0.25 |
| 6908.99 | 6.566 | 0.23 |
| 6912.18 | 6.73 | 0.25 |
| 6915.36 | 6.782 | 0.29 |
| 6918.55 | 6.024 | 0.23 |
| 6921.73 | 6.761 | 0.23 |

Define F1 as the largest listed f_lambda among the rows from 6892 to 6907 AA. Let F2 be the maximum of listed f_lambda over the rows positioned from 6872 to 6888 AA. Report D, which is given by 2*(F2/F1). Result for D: 2.00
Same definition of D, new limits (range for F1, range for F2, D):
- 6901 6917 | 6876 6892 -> 2.01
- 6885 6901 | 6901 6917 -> 1.99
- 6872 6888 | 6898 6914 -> 2.00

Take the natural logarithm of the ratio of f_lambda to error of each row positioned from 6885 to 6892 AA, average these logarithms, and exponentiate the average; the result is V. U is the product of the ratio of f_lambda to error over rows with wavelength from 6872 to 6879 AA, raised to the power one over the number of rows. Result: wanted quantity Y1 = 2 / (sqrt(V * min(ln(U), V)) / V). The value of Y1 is 5.76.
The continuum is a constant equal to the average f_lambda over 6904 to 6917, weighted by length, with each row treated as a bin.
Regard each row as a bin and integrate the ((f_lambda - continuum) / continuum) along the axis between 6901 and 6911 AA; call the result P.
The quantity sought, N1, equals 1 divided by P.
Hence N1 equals -10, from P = -0.1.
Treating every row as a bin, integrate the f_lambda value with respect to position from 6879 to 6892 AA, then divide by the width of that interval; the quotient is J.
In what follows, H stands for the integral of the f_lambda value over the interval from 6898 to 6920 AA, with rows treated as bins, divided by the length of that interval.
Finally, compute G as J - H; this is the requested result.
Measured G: 0.01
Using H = 6.60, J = 6.61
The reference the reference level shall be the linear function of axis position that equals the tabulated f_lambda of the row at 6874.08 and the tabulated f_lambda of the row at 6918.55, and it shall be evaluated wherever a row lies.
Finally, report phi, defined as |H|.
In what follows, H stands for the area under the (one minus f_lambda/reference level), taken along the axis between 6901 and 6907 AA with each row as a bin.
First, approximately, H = -0.54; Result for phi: 0.54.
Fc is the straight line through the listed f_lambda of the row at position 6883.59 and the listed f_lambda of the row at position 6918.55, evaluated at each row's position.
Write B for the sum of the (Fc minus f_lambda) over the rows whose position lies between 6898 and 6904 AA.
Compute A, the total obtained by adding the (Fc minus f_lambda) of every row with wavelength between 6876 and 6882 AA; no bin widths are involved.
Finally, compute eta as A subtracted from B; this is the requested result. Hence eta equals -1.1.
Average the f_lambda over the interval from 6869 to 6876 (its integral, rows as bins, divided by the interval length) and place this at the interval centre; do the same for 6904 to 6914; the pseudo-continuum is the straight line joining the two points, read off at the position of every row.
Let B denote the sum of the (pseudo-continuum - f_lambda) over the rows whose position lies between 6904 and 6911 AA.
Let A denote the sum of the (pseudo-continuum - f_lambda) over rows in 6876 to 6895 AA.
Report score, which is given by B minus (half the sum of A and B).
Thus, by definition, -0.22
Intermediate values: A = 0.5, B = 0.05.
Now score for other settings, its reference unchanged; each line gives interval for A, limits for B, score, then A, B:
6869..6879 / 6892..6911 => -0.33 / 0.5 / -0.15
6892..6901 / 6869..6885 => 0.34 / -0.3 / 0.41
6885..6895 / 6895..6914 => -0.10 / 0.0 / -0.15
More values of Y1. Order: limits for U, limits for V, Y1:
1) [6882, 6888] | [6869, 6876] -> 5.11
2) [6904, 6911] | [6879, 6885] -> 5.72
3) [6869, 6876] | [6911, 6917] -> 5.71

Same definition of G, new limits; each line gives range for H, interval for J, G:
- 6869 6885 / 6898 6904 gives 0.19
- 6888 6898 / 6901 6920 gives -0.05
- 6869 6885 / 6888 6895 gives 0.08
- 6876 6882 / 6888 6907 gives 0.20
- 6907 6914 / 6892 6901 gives 0.07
